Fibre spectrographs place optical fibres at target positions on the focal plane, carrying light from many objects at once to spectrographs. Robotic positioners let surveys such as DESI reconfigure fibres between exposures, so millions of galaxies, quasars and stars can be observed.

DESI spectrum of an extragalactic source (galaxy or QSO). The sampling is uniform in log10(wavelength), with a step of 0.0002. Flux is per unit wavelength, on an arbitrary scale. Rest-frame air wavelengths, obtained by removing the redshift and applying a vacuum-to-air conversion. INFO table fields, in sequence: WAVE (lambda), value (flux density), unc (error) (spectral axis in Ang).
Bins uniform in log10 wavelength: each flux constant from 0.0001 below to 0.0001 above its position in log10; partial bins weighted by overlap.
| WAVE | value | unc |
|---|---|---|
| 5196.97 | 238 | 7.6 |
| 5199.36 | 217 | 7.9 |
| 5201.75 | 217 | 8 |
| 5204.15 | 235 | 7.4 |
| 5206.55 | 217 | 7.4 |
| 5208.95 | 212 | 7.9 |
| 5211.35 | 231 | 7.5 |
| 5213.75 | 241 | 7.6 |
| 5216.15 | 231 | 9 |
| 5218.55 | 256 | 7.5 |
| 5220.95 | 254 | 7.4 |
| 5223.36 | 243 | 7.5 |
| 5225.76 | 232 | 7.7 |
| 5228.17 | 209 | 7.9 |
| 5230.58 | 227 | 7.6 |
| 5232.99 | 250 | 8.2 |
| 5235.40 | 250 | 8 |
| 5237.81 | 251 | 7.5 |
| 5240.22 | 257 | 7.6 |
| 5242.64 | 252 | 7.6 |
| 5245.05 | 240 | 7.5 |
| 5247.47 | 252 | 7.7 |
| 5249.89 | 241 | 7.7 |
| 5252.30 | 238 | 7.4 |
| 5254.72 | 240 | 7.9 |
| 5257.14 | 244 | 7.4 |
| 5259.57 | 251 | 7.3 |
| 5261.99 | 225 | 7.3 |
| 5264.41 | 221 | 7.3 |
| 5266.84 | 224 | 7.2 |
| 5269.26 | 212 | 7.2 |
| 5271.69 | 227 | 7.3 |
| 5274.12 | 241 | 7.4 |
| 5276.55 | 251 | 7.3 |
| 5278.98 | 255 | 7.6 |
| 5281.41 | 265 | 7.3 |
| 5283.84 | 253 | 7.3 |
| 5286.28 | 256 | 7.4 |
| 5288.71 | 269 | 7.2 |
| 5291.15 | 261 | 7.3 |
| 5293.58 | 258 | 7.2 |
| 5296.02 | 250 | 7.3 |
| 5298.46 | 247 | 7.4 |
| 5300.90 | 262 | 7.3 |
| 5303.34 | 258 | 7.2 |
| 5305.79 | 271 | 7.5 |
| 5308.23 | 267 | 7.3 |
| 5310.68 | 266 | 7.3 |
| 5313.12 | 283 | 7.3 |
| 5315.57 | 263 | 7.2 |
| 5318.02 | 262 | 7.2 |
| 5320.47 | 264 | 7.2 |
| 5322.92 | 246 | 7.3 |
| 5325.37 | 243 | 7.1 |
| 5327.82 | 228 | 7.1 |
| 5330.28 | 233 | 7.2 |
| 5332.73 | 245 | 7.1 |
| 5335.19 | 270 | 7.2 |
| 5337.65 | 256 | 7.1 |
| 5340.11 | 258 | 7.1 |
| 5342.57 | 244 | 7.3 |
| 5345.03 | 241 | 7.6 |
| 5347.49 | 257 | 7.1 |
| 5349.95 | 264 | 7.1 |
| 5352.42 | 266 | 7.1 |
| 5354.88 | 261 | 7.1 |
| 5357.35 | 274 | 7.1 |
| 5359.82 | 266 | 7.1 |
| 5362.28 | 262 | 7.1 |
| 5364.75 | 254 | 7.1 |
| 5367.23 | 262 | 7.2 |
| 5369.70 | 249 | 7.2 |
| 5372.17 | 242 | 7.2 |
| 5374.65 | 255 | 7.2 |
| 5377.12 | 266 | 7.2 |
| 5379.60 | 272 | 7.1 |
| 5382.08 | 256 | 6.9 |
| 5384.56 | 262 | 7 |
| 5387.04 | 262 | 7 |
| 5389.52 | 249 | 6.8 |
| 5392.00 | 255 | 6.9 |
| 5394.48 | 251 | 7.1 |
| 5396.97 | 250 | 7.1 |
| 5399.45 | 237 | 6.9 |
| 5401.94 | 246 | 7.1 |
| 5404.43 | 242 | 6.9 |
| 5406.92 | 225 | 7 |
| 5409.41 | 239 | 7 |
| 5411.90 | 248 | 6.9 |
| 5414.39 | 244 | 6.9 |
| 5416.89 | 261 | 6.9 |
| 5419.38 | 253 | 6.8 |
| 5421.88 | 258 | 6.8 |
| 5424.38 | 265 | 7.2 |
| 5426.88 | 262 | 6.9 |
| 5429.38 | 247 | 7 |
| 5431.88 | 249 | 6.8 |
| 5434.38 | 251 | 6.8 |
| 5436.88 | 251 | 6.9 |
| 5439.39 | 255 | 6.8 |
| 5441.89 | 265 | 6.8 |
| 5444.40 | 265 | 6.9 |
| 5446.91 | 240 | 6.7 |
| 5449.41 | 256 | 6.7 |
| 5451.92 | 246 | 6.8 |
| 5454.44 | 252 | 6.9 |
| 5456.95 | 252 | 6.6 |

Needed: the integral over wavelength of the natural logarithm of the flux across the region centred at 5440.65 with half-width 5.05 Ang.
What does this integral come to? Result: 56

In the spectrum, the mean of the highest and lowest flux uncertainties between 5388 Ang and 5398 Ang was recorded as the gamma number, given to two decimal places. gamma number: 6.95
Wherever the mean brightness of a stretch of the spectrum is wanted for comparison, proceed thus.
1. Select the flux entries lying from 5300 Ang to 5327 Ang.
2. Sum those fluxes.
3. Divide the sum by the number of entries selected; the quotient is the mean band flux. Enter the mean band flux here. 262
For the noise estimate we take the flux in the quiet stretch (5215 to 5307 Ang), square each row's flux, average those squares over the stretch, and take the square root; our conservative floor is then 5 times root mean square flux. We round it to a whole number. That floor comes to 1229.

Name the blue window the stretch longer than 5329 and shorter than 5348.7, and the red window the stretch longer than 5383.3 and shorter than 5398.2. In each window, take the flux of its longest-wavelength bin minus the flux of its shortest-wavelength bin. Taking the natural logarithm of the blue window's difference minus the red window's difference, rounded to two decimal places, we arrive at 3.58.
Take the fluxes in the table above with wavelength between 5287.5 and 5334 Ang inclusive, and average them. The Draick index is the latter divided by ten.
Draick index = 25.7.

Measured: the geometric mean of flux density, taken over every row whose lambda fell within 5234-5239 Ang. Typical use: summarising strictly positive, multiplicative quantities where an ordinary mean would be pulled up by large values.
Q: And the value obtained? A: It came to 250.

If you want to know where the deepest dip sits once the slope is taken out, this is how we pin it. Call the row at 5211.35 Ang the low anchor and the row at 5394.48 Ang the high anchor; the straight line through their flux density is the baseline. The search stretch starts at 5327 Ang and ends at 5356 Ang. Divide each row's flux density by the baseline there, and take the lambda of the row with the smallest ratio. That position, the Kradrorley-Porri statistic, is 5327.82 Ang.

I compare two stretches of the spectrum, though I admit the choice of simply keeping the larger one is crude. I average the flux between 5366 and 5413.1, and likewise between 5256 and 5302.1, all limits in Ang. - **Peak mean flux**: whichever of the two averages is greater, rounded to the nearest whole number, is 251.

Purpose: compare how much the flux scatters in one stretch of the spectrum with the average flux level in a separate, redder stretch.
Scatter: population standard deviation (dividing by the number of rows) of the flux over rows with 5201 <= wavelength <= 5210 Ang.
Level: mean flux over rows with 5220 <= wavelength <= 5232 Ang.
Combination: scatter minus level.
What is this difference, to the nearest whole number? -224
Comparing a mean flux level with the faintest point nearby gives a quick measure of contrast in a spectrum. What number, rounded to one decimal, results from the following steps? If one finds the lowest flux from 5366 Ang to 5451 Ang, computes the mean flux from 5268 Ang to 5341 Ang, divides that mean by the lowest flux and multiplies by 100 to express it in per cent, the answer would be 112.9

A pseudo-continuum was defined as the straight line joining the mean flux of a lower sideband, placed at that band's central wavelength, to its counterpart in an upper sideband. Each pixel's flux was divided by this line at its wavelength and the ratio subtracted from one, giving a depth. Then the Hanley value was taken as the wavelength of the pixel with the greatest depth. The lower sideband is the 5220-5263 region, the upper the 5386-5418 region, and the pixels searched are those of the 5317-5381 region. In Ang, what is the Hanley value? 5327.82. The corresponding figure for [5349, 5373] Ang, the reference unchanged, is 5372.17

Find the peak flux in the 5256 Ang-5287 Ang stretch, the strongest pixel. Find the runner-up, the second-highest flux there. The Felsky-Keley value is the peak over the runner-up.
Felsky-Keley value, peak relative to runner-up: 1.035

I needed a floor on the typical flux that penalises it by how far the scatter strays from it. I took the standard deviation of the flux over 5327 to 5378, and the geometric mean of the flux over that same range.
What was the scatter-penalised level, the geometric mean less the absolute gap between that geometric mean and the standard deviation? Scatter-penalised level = 12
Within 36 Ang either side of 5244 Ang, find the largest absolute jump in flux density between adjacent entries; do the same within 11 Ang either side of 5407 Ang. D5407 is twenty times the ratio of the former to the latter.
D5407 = 31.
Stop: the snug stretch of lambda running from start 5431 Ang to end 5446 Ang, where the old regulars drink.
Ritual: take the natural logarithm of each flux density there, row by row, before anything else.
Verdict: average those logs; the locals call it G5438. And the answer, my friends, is 5.54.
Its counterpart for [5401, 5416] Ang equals 5.48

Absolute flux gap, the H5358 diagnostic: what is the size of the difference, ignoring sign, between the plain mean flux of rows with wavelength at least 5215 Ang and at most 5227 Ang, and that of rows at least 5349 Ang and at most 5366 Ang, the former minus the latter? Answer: 21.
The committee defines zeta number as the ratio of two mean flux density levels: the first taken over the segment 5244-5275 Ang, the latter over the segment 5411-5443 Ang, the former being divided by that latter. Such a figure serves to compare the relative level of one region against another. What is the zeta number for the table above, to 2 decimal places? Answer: 0.92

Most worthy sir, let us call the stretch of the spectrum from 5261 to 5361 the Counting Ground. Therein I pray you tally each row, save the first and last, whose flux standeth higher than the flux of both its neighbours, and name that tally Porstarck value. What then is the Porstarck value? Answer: 11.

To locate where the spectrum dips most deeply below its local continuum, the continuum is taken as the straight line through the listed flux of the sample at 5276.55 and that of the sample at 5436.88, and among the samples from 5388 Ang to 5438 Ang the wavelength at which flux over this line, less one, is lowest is 5406.92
